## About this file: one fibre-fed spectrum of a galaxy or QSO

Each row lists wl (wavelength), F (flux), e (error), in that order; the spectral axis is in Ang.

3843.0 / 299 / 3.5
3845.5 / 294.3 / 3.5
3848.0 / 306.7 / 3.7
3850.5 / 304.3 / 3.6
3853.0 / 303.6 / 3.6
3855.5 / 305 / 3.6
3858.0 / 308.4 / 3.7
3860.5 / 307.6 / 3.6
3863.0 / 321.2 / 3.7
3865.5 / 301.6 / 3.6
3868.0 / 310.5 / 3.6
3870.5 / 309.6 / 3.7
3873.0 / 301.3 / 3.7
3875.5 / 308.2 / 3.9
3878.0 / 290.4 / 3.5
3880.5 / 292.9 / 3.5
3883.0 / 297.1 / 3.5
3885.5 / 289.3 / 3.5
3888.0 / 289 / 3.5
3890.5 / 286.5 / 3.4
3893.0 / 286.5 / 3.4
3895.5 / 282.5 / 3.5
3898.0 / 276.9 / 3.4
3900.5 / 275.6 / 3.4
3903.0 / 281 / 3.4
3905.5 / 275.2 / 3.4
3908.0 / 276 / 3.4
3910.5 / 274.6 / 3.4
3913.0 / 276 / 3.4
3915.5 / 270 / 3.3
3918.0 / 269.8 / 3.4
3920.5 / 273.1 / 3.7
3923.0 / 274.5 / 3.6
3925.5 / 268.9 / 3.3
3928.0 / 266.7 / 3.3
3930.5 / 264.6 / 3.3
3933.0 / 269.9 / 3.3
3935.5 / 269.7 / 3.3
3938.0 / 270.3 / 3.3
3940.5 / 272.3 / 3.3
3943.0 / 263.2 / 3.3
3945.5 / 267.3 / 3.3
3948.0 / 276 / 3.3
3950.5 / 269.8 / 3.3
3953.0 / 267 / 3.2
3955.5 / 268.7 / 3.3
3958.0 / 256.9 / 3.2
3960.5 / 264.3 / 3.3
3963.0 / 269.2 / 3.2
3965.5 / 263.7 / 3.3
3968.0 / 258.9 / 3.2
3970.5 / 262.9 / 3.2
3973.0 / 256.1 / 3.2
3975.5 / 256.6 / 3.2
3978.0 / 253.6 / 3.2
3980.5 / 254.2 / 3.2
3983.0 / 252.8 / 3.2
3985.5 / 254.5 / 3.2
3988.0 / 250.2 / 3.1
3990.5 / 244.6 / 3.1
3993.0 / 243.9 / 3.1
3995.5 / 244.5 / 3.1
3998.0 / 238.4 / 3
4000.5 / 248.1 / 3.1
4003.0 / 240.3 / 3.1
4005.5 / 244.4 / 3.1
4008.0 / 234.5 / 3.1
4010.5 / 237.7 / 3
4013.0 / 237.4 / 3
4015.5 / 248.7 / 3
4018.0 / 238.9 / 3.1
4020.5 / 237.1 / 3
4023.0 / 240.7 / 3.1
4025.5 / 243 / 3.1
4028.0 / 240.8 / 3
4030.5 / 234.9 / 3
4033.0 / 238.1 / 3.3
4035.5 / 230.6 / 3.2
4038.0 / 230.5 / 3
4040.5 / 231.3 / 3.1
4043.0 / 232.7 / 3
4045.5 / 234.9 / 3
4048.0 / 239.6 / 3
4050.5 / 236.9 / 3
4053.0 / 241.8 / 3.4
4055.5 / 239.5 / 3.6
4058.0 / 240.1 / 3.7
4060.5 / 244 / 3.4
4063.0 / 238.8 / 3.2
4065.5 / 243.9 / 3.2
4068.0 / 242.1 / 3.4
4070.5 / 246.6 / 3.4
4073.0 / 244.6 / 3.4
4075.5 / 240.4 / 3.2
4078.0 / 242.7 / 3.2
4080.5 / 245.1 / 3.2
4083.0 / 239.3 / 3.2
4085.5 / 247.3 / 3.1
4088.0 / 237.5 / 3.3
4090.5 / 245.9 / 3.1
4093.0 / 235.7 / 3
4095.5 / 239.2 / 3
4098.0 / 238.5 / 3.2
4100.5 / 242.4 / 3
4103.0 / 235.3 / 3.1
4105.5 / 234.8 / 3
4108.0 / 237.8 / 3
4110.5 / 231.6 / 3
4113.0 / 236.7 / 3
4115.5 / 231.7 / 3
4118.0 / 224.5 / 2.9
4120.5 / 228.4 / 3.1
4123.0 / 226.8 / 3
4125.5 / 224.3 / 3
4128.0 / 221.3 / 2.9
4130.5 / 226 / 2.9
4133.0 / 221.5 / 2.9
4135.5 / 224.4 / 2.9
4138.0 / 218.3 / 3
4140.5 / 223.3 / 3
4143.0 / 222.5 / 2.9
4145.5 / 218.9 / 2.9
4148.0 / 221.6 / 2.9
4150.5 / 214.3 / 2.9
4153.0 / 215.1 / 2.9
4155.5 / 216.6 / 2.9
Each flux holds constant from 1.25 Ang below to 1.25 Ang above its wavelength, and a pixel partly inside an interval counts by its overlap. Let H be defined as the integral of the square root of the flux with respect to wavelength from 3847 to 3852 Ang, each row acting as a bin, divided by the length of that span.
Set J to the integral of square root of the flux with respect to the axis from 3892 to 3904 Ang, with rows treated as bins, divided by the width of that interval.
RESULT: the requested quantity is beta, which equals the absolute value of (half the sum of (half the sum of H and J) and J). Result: 16.9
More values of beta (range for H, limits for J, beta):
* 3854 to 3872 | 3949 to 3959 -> 16.6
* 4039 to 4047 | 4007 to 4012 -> 15.3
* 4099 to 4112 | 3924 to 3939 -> 16.1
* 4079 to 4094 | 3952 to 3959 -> 16.1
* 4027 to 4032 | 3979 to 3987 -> 15.8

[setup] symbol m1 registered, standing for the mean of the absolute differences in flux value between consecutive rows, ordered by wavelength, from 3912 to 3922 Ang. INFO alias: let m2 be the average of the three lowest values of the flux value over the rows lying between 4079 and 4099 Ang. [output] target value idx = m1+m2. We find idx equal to 240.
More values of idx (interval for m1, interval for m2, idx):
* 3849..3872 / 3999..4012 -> 244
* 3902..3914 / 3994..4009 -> 240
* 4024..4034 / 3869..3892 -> 292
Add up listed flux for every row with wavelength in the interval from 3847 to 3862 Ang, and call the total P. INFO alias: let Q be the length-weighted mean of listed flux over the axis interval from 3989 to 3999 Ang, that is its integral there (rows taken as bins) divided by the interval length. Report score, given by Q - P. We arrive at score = -1592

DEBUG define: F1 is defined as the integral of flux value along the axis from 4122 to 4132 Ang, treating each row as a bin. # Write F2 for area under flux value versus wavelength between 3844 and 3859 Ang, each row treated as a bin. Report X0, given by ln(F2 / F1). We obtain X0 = 0.71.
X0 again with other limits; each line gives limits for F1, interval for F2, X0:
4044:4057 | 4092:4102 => -0.26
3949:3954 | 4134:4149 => 0.90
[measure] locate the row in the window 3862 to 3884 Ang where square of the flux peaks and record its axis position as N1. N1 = 3863.0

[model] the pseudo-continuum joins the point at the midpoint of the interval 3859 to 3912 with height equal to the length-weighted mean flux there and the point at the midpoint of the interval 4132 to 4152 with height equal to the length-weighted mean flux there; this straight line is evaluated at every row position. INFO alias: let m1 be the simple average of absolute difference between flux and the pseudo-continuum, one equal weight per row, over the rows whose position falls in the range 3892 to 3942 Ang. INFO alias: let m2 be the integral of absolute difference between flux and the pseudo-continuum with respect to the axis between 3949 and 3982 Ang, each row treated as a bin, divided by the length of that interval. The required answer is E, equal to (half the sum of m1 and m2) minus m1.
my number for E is -0.8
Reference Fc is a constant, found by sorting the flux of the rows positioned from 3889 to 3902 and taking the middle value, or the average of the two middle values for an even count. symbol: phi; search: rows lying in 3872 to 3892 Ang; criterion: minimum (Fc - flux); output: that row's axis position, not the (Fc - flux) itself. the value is 3875.5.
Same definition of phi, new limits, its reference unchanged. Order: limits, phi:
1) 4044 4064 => 4060.5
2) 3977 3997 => 3985.5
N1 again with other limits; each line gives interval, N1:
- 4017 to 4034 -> 4025.5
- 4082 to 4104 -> 4085.5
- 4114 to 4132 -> 4115.5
